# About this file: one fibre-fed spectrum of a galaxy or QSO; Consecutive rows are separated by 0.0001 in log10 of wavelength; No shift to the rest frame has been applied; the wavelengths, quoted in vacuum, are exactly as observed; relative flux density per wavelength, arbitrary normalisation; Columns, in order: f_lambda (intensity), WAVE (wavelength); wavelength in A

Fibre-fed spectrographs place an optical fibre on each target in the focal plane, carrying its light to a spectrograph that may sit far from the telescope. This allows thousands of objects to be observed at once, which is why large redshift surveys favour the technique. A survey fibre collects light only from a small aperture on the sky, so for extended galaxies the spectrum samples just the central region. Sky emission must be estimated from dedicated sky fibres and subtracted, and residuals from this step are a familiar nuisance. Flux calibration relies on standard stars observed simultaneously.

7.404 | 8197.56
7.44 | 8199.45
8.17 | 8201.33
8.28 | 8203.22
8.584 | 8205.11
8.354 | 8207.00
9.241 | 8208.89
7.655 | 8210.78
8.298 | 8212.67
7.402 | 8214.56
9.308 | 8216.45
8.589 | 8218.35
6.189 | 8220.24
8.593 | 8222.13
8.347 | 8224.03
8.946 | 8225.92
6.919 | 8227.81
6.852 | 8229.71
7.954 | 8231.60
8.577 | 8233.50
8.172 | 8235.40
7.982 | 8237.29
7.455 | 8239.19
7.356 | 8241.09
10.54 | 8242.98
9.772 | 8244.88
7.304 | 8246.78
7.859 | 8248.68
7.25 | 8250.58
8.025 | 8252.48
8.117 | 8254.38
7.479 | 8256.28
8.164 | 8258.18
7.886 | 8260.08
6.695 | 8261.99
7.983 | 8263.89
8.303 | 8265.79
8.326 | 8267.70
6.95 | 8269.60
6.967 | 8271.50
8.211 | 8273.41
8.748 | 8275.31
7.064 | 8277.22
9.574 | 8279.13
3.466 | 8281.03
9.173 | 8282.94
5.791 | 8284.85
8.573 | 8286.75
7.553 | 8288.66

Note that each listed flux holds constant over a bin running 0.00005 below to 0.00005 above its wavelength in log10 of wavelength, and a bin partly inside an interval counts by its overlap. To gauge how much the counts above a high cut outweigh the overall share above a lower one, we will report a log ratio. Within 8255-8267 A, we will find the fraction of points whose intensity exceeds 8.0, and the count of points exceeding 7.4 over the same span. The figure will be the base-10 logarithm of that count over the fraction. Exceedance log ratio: 1.18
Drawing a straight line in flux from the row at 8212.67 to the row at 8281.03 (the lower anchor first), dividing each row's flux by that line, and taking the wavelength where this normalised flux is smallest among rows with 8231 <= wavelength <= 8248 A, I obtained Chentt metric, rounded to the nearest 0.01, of 8231.60 A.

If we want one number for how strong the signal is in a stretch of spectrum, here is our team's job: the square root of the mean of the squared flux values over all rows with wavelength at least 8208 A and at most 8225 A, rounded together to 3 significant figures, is 8.23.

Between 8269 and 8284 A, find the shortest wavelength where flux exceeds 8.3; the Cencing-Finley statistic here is 8275.31 A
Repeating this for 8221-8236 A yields 8222.13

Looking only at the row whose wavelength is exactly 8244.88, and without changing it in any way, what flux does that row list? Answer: 9.772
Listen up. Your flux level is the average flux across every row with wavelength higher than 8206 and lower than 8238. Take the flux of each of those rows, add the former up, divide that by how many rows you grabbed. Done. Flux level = 8.1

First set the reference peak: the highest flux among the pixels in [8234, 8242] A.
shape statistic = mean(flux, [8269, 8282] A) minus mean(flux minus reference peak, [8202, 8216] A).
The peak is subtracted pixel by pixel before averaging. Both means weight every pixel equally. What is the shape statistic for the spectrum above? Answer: 7.2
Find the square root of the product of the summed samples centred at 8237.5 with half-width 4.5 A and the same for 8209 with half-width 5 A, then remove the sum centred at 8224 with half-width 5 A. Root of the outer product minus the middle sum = 1.8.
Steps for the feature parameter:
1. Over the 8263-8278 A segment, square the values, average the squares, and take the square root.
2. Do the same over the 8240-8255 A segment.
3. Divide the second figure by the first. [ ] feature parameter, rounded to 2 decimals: 1.06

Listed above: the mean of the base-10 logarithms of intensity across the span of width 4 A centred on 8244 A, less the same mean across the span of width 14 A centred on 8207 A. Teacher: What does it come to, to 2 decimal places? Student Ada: 0.08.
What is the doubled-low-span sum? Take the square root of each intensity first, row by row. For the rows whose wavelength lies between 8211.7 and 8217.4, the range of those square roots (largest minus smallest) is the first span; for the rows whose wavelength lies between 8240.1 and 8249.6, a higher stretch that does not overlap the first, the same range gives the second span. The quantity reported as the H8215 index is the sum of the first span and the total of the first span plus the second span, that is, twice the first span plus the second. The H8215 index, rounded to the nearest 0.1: 1.2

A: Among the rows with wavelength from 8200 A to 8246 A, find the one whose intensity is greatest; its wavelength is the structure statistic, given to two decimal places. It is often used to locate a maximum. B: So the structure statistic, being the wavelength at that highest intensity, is 8242.98 A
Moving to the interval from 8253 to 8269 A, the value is 8267.70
